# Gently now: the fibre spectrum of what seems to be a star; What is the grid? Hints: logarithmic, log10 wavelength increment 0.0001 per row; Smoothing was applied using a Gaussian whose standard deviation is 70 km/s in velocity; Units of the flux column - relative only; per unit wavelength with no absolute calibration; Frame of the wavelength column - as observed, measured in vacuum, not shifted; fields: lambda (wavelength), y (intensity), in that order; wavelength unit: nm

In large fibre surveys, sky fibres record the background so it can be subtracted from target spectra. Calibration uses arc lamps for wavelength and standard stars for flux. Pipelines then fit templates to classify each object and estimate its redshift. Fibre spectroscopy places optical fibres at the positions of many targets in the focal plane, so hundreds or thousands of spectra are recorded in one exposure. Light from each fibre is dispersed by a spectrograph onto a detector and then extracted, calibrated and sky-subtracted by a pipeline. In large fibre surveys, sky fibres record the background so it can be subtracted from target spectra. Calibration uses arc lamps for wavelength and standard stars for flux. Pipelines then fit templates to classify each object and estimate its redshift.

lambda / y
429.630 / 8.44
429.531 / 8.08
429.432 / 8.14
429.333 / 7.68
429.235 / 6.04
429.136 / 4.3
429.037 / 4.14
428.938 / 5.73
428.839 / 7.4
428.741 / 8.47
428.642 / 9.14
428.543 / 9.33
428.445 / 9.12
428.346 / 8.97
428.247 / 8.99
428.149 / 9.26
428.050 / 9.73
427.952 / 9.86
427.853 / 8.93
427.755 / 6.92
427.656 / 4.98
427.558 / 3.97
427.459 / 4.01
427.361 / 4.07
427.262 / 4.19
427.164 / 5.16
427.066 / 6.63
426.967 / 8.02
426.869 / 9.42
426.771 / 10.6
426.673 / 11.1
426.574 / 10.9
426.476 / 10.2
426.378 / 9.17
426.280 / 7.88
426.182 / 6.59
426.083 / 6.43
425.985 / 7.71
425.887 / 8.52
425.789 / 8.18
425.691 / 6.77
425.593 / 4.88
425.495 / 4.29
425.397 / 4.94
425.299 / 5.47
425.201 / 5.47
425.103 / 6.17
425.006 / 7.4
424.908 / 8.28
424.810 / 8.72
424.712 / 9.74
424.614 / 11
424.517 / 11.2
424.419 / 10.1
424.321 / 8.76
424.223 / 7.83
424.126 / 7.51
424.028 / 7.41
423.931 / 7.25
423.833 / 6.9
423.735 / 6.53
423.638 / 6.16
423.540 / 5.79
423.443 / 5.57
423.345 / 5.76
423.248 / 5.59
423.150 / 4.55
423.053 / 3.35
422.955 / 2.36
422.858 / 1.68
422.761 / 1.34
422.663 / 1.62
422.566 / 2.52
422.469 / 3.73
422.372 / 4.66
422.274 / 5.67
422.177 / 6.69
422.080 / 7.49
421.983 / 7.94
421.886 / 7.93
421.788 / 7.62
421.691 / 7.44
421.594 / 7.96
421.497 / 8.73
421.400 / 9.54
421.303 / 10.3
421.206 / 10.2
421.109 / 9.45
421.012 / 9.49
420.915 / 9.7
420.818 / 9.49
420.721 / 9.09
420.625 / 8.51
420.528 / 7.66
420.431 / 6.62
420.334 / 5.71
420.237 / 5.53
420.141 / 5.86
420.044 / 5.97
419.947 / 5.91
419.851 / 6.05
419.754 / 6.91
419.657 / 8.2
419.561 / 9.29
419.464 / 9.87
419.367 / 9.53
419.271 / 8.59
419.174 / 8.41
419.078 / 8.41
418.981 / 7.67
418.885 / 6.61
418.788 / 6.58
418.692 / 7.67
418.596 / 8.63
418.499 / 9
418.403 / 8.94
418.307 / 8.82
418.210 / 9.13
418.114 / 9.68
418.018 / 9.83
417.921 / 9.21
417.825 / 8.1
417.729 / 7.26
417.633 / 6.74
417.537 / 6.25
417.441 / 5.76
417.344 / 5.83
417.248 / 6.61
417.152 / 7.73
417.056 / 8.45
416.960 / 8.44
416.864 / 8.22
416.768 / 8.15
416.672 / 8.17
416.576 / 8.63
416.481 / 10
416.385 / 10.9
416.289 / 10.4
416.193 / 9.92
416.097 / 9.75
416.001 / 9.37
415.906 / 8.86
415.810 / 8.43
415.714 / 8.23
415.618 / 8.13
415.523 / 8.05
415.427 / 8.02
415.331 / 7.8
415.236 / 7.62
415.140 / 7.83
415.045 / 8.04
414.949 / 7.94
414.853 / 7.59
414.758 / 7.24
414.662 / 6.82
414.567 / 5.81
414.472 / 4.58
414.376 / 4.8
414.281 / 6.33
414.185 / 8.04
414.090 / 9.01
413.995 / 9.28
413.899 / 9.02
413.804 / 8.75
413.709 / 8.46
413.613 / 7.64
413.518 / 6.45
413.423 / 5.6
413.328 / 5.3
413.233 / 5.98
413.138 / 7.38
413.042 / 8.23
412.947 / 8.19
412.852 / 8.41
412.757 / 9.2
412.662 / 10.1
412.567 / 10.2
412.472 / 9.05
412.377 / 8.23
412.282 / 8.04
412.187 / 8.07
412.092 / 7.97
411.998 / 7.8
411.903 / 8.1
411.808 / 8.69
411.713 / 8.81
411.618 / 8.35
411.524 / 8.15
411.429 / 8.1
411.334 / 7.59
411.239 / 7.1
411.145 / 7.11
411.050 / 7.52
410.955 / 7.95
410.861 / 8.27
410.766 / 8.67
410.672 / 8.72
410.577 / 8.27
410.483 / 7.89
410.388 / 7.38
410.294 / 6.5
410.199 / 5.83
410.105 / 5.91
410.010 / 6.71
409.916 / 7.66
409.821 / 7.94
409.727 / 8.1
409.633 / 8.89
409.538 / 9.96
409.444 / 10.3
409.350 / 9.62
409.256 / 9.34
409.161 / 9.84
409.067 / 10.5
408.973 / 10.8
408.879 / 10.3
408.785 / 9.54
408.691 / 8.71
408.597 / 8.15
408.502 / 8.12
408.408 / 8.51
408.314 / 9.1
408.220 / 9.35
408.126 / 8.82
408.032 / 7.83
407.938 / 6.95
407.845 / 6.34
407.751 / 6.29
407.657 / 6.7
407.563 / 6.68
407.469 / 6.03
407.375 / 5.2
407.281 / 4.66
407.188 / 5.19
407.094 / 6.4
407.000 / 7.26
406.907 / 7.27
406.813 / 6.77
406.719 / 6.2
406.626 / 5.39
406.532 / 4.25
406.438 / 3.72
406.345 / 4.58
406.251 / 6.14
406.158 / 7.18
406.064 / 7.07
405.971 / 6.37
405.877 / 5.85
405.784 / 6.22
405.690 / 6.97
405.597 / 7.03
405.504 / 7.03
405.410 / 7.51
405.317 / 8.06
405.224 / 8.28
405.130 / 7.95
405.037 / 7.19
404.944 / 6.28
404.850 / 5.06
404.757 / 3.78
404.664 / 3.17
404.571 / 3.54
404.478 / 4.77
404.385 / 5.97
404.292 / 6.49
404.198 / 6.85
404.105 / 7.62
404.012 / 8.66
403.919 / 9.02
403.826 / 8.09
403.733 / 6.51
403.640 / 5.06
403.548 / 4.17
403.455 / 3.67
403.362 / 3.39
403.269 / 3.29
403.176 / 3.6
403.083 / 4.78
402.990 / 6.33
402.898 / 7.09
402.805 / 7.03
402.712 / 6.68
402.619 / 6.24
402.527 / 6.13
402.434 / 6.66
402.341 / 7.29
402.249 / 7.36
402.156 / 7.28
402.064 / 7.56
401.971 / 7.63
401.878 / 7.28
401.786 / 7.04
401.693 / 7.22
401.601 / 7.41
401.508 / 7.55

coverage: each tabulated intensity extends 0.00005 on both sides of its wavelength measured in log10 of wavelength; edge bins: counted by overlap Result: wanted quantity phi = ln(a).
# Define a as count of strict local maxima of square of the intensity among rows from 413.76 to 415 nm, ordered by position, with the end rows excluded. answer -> 0.0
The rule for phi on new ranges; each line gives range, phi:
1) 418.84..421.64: 1.4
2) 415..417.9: 0.7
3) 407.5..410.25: 1.4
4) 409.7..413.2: 1.6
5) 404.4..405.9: 0.0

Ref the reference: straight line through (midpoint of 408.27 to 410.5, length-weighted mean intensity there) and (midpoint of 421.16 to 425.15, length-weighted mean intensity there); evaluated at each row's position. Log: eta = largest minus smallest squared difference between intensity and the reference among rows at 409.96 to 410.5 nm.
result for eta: 6.6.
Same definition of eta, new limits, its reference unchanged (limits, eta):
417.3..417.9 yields 3.0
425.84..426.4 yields 8.1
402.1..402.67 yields 6.6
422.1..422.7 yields 27.0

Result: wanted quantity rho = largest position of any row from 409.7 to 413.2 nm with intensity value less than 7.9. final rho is 413.138 nm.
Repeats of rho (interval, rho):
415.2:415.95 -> 415.331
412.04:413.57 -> 413.518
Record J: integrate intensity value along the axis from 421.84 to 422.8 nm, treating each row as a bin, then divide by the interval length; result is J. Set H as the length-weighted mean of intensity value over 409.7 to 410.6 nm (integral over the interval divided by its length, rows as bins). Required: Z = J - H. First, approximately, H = 7.2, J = 5.0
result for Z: -2.2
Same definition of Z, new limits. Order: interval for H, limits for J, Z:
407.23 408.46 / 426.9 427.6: -1.8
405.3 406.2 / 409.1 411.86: 1.2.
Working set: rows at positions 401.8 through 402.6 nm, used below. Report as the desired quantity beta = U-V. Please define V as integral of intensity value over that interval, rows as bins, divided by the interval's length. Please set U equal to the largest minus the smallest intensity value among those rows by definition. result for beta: -6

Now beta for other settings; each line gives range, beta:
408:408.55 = -7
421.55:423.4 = 2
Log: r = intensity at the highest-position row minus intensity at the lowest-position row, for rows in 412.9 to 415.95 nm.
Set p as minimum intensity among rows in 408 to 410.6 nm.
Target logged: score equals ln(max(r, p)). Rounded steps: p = 5.83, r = 0.7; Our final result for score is 1.8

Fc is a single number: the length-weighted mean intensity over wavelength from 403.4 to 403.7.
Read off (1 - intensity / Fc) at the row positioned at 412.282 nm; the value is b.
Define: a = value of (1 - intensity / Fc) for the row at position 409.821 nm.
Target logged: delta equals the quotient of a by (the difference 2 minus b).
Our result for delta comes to -0.29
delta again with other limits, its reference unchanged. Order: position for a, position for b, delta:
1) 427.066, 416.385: -0.15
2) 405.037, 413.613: -0.23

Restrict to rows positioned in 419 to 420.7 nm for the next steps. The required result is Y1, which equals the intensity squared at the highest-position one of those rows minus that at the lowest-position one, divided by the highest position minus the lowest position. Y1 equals 1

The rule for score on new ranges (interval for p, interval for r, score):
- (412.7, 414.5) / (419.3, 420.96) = 1.5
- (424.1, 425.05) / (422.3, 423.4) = 2.0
